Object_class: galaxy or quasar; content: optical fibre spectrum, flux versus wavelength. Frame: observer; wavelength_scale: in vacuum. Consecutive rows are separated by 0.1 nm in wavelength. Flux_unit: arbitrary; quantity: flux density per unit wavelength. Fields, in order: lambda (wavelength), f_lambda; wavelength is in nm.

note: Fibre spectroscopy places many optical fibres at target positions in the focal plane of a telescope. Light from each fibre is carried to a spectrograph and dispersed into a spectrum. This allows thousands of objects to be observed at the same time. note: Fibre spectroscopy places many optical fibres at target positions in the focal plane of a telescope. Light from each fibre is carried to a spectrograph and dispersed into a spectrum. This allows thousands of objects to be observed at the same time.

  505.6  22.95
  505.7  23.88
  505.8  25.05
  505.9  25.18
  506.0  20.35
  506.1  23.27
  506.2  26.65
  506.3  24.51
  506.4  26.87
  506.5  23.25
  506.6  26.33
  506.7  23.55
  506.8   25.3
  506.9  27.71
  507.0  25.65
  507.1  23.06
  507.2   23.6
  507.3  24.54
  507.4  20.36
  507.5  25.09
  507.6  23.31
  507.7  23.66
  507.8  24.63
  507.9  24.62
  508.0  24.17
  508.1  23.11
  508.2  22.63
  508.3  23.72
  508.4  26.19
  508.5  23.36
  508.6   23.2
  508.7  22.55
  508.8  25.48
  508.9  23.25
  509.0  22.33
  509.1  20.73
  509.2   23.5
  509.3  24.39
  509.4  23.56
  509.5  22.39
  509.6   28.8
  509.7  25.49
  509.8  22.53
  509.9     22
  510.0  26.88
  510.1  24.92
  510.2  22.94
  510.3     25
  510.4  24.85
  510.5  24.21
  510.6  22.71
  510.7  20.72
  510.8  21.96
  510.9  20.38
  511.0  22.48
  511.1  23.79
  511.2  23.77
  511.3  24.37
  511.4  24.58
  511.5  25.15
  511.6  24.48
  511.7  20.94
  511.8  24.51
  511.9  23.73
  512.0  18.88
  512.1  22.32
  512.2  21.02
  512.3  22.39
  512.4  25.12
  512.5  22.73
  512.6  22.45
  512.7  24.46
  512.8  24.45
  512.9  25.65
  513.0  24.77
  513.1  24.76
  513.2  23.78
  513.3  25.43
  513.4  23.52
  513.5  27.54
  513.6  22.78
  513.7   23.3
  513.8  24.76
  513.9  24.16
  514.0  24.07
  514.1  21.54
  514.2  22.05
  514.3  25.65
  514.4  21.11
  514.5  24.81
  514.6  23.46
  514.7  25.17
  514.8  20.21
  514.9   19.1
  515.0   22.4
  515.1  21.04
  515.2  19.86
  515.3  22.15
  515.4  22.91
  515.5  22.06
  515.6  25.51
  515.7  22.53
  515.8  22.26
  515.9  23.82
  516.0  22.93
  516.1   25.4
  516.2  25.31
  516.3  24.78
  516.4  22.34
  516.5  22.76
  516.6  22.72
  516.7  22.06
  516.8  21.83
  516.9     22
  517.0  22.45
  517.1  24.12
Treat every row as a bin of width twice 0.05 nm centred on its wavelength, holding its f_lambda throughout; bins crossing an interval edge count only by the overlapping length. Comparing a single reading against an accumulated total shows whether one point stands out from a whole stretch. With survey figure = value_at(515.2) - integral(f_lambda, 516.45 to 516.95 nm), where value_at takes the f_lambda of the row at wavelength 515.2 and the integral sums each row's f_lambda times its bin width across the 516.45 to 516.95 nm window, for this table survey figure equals 8.7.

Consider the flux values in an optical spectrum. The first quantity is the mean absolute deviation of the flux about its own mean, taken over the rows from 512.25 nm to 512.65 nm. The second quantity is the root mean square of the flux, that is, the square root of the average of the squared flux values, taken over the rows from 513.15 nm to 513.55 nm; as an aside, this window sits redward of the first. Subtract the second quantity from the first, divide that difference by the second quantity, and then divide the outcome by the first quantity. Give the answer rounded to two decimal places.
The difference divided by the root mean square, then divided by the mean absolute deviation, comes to -0.99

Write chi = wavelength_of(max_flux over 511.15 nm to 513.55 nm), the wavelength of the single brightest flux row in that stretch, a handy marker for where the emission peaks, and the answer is 513.5 nm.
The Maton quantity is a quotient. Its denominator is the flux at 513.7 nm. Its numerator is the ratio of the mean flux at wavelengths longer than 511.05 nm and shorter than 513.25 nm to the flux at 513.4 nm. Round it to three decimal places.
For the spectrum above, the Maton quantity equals 0.043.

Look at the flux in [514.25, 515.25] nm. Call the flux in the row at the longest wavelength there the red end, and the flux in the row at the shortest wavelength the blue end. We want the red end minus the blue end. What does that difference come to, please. -6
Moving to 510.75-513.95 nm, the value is 2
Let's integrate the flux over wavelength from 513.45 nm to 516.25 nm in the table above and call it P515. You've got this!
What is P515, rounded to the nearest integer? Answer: 65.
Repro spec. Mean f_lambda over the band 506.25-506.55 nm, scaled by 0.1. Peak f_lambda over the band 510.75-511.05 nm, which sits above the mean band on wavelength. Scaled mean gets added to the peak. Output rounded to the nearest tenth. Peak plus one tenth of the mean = 25.0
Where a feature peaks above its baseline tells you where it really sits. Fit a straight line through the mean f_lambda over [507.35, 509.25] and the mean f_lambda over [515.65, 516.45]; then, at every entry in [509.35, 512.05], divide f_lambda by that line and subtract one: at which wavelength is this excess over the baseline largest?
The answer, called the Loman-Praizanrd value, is 509.6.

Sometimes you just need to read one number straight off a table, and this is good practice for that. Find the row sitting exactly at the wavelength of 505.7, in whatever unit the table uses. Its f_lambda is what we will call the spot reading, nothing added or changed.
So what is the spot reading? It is 23.88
